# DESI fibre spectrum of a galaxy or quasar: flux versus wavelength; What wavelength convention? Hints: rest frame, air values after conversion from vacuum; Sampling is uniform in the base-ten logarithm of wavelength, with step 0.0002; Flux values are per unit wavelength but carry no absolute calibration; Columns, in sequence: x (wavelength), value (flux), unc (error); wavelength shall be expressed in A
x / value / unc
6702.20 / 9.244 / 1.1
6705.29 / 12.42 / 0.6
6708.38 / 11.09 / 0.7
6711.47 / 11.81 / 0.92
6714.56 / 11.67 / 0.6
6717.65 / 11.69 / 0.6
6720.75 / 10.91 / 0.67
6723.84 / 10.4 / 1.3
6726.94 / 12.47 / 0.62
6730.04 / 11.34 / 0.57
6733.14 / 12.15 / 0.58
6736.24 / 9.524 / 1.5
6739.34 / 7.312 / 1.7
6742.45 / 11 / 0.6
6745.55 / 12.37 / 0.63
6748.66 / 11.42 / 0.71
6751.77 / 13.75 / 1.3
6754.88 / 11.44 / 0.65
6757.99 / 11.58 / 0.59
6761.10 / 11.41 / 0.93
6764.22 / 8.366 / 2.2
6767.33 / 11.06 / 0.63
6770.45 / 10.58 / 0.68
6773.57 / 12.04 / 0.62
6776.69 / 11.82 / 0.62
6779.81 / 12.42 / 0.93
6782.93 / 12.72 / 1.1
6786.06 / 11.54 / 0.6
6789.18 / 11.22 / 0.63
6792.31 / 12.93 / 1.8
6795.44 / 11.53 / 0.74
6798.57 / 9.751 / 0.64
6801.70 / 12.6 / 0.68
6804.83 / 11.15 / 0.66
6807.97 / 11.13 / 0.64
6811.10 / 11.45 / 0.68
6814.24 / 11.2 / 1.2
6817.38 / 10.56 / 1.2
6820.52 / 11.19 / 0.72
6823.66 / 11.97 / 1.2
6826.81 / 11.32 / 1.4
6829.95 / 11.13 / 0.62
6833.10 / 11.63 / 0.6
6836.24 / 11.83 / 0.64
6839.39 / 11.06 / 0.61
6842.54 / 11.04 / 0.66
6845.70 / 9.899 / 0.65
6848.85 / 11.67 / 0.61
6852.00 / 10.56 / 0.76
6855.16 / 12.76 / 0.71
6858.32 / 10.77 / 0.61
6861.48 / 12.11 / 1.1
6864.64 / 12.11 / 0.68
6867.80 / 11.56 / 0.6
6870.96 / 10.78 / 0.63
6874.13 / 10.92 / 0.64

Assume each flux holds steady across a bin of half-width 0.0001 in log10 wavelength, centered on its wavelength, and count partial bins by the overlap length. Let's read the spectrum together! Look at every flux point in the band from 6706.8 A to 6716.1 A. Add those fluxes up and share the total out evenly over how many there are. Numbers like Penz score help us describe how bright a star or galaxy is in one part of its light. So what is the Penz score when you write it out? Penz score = 11.5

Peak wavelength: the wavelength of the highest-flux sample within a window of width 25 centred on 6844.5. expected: 6855.16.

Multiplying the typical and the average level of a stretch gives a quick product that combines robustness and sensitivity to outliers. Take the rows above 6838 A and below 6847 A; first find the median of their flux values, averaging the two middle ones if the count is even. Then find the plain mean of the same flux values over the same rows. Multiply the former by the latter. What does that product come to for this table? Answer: 118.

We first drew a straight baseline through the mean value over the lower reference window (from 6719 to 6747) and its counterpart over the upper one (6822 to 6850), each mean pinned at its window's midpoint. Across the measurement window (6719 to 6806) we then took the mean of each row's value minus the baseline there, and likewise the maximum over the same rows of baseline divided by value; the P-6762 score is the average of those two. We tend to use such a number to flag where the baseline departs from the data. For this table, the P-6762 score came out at 0.92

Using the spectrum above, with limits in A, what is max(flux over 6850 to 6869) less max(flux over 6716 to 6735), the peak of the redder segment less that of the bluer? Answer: 0.29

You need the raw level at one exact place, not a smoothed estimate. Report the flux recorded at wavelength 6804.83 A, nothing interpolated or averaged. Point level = 11.15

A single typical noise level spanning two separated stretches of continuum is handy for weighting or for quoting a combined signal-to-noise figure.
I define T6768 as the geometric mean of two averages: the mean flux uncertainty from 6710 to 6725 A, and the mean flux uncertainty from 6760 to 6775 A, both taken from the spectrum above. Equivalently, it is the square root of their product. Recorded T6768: 0.91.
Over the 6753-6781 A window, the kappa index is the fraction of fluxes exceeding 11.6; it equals 0.33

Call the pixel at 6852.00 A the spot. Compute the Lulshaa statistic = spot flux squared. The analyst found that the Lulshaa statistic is 112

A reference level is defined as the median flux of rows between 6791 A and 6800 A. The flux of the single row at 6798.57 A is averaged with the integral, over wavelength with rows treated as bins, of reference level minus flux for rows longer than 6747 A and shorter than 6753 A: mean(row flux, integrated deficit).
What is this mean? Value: 2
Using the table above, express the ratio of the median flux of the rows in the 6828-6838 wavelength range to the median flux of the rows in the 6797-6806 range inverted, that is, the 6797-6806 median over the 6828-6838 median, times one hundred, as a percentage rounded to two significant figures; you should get 96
